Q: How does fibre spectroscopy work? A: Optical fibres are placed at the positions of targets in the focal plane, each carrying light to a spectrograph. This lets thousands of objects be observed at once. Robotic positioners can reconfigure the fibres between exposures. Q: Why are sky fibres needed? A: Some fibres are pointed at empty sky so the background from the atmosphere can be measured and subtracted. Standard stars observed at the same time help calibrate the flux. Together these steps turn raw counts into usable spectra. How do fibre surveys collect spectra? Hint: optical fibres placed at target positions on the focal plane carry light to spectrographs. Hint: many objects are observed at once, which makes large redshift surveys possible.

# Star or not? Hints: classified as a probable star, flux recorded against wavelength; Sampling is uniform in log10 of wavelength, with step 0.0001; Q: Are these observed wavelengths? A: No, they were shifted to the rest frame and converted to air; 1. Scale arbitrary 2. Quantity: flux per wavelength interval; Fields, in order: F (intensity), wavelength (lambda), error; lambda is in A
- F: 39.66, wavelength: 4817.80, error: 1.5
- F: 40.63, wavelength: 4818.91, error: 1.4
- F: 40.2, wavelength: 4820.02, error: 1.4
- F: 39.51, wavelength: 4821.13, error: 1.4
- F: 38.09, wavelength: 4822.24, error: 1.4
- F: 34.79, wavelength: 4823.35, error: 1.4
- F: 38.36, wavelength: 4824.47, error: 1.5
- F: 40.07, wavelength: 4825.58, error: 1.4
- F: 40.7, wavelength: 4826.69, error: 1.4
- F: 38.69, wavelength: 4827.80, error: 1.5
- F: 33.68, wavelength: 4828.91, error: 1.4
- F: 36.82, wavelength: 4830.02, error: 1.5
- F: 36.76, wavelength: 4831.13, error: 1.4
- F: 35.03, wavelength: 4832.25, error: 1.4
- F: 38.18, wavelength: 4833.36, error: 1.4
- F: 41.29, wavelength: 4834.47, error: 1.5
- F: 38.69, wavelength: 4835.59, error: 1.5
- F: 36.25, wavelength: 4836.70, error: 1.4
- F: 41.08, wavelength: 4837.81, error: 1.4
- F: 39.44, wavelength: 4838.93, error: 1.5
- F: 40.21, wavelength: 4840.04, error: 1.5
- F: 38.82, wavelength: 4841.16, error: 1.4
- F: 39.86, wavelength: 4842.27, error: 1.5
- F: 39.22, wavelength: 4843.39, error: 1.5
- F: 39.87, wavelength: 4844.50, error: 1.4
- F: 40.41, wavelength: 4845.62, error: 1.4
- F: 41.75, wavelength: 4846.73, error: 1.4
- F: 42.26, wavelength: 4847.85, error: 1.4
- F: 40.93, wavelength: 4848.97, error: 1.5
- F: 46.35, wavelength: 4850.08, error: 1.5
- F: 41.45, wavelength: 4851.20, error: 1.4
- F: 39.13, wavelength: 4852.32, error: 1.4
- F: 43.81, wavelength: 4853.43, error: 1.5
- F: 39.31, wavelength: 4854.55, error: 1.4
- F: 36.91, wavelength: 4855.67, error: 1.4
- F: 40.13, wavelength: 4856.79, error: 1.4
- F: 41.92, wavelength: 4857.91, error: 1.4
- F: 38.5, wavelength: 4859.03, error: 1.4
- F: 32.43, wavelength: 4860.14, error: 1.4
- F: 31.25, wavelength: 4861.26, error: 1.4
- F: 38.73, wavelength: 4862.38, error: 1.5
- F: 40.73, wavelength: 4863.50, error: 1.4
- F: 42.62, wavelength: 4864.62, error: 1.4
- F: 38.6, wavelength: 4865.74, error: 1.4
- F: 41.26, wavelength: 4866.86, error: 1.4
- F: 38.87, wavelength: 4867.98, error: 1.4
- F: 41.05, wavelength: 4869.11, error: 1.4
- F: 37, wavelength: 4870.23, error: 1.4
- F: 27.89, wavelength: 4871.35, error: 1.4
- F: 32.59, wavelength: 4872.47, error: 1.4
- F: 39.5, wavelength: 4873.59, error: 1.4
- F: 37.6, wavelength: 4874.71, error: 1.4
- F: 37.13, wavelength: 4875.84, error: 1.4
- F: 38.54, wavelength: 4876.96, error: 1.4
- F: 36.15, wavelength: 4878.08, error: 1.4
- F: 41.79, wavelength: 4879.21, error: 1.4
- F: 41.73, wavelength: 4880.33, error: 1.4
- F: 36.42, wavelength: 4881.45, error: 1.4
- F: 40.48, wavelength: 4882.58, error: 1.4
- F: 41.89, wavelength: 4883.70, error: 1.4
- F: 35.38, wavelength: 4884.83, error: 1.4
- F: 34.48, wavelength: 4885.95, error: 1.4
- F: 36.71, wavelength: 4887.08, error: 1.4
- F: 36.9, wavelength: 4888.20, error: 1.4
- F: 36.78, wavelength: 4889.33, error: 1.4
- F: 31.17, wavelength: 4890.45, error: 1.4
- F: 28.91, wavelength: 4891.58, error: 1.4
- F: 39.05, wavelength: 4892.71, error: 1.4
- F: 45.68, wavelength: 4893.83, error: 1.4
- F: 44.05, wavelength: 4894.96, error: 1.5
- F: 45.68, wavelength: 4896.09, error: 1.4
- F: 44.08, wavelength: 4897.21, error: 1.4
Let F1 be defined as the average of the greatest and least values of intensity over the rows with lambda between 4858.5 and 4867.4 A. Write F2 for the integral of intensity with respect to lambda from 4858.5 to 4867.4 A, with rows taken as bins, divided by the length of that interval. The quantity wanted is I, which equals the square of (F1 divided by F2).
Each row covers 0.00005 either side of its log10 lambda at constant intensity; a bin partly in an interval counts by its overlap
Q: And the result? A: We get 0.943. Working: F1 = 36.9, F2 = 38.0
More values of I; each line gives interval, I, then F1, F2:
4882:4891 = 0.989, 36.5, 36.7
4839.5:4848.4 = 1.013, 40.5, 40.3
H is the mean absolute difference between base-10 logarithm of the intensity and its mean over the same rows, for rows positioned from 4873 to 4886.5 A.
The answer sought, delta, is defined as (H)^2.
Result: 0.0006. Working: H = 0.025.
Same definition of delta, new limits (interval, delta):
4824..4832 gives 0.0004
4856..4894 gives 0.0014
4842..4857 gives 0.0003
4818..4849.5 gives 0.0004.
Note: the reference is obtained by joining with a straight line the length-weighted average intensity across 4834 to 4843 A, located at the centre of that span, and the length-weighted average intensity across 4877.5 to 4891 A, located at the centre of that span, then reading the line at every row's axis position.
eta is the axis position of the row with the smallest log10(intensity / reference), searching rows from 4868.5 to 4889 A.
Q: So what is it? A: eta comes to 4871.35 A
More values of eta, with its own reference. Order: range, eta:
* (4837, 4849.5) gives 4841.16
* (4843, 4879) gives 4871.35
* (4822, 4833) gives 4828.91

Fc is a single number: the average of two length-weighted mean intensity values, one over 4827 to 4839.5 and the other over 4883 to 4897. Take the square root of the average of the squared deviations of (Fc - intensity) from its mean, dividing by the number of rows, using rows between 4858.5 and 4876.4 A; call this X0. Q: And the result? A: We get 4.0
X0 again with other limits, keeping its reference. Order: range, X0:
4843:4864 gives 3.4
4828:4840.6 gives 2.4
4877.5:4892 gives 3.8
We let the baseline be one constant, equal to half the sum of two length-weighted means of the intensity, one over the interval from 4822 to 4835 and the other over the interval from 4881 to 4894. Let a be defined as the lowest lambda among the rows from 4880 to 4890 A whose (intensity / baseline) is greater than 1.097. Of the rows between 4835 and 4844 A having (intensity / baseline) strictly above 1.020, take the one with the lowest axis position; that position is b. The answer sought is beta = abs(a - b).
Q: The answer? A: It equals 44.7 A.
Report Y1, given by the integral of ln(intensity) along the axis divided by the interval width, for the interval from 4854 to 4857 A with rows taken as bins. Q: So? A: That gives 3.65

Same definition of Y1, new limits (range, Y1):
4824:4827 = 3.68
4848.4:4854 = 3.75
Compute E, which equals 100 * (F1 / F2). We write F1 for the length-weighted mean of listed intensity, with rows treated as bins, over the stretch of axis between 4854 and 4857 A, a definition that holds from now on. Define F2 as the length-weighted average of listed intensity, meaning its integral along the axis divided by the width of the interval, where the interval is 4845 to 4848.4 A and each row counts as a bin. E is 93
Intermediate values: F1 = 39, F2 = 41.4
